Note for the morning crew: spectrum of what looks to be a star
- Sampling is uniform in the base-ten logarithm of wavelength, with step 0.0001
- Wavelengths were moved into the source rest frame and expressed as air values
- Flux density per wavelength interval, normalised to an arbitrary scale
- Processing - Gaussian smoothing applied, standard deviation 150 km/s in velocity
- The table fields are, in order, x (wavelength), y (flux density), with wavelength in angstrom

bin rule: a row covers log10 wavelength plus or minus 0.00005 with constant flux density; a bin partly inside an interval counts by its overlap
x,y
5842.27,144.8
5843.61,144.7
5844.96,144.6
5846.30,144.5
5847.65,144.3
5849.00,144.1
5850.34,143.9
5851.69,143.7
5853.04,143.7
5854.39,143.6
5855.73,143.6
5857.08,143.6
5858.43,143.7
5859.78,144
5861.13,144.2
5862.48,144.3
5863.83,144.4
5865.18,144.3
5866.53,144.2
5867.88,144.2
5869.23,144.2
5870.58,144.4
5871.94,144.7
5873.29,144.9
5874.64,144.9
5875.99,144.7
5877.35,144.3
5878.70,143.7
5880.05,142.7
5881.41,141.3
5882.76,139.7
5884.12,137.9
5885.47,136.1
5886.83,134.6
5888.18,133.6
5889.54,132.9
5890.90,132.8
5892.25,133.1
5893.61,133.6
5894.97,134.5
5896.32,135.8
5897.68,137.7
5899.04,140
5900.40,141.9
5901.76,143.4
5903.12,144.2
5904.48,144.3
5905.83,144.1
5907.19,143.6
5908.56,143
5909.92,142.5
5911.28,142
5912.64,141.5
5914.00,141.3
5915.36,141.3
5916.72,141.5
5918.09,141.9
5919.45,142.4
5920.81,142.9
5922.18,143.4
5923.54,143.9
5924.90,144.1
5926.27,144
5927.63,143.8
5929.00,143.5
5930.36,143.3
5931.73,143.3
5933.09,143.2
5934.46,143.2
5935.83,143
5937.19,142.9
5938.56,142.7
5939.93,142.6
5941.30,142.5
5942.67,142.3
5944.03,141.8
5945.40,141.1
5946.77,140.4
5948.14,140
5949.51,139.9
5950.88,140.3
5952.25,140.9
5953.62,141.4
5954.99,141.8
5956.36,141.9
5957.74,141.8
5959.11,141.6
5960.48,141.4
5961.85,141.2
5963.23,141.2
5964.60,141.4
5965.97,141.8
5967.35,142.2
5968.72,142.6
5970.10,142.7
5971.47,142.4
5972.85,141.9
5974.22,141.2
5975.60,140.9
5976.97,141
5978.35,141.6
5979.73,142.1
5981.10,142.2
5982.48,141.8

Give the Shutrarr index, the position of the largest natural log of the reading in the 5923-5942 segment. 5924.90 angstrom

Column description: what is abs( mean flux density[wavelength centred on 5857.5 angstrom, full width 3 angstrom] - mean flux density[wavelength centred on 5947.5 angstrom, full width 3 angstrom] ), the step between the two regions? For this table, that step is 3.4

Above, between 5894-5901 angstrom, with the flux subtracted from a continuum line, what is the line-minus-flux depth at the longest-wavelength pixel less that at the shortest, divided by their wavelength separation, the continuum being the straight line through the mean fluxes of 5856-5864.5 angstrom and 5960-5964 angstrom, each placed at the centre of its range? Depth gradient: -1.4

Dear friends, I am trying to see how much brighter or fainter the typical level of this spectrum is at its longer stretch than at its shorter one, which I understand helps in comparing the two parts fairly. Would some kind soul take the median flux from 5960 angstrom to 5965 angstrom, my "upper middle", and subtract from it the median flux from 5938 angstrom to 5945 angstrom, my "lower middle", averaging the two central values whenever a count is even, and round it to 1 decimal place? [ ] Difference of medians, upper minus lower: -1.2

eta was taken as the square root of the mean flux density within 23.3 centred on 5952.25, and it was 11.9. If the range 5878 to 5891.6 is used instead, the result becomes 11.7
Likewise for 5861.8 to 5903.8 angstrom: 11.8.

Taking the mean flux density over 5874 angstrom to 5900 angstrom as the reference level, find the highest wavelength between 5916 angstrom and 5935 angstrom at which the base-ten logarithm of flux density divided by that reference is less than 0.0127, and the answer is 5918.09 angstrom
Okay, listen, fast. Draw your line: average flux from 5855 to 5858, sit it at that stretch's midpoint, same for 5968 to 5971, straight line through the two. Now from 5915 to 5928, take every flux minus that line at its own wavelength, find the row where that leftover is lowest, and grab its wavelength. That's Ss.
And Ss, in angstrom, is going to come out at 5915.36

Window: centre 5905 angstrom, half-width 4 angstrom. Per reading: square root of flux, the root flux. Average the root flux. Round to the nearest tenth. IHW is 12.0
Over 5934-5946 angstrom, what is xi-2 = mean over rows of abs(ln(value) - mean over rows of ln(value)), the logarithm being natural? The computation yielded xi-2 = 0.0034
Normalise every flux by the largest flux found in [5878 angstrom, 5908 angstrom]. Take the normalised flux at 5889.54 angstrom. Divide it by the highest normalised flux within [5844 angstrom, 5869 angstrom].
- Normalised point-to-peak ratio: 0.919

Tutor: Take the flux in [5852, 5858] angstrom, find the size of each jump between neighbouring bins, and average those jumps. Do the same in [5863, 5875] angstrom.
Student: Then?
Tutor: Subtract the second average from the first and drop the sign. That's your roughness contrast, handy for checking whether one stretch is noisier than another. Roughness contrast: 0.1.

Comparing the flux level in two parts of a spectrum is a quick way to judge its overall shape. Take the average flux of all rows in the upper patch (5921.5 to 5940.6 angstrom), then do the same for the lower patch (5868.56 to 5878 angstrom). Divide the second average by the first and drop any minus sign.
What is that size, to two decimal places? 1.01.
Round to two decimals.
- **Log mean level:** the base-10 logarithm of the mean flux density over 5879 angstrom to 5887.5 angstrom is 2.14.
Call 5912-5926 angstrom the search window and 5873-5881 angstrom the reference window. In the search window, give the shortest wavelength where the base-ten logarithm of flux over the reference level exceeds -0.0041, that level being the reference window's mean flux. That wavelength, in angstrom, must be 5920.81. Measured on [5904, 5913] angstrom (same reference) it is 5904.48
